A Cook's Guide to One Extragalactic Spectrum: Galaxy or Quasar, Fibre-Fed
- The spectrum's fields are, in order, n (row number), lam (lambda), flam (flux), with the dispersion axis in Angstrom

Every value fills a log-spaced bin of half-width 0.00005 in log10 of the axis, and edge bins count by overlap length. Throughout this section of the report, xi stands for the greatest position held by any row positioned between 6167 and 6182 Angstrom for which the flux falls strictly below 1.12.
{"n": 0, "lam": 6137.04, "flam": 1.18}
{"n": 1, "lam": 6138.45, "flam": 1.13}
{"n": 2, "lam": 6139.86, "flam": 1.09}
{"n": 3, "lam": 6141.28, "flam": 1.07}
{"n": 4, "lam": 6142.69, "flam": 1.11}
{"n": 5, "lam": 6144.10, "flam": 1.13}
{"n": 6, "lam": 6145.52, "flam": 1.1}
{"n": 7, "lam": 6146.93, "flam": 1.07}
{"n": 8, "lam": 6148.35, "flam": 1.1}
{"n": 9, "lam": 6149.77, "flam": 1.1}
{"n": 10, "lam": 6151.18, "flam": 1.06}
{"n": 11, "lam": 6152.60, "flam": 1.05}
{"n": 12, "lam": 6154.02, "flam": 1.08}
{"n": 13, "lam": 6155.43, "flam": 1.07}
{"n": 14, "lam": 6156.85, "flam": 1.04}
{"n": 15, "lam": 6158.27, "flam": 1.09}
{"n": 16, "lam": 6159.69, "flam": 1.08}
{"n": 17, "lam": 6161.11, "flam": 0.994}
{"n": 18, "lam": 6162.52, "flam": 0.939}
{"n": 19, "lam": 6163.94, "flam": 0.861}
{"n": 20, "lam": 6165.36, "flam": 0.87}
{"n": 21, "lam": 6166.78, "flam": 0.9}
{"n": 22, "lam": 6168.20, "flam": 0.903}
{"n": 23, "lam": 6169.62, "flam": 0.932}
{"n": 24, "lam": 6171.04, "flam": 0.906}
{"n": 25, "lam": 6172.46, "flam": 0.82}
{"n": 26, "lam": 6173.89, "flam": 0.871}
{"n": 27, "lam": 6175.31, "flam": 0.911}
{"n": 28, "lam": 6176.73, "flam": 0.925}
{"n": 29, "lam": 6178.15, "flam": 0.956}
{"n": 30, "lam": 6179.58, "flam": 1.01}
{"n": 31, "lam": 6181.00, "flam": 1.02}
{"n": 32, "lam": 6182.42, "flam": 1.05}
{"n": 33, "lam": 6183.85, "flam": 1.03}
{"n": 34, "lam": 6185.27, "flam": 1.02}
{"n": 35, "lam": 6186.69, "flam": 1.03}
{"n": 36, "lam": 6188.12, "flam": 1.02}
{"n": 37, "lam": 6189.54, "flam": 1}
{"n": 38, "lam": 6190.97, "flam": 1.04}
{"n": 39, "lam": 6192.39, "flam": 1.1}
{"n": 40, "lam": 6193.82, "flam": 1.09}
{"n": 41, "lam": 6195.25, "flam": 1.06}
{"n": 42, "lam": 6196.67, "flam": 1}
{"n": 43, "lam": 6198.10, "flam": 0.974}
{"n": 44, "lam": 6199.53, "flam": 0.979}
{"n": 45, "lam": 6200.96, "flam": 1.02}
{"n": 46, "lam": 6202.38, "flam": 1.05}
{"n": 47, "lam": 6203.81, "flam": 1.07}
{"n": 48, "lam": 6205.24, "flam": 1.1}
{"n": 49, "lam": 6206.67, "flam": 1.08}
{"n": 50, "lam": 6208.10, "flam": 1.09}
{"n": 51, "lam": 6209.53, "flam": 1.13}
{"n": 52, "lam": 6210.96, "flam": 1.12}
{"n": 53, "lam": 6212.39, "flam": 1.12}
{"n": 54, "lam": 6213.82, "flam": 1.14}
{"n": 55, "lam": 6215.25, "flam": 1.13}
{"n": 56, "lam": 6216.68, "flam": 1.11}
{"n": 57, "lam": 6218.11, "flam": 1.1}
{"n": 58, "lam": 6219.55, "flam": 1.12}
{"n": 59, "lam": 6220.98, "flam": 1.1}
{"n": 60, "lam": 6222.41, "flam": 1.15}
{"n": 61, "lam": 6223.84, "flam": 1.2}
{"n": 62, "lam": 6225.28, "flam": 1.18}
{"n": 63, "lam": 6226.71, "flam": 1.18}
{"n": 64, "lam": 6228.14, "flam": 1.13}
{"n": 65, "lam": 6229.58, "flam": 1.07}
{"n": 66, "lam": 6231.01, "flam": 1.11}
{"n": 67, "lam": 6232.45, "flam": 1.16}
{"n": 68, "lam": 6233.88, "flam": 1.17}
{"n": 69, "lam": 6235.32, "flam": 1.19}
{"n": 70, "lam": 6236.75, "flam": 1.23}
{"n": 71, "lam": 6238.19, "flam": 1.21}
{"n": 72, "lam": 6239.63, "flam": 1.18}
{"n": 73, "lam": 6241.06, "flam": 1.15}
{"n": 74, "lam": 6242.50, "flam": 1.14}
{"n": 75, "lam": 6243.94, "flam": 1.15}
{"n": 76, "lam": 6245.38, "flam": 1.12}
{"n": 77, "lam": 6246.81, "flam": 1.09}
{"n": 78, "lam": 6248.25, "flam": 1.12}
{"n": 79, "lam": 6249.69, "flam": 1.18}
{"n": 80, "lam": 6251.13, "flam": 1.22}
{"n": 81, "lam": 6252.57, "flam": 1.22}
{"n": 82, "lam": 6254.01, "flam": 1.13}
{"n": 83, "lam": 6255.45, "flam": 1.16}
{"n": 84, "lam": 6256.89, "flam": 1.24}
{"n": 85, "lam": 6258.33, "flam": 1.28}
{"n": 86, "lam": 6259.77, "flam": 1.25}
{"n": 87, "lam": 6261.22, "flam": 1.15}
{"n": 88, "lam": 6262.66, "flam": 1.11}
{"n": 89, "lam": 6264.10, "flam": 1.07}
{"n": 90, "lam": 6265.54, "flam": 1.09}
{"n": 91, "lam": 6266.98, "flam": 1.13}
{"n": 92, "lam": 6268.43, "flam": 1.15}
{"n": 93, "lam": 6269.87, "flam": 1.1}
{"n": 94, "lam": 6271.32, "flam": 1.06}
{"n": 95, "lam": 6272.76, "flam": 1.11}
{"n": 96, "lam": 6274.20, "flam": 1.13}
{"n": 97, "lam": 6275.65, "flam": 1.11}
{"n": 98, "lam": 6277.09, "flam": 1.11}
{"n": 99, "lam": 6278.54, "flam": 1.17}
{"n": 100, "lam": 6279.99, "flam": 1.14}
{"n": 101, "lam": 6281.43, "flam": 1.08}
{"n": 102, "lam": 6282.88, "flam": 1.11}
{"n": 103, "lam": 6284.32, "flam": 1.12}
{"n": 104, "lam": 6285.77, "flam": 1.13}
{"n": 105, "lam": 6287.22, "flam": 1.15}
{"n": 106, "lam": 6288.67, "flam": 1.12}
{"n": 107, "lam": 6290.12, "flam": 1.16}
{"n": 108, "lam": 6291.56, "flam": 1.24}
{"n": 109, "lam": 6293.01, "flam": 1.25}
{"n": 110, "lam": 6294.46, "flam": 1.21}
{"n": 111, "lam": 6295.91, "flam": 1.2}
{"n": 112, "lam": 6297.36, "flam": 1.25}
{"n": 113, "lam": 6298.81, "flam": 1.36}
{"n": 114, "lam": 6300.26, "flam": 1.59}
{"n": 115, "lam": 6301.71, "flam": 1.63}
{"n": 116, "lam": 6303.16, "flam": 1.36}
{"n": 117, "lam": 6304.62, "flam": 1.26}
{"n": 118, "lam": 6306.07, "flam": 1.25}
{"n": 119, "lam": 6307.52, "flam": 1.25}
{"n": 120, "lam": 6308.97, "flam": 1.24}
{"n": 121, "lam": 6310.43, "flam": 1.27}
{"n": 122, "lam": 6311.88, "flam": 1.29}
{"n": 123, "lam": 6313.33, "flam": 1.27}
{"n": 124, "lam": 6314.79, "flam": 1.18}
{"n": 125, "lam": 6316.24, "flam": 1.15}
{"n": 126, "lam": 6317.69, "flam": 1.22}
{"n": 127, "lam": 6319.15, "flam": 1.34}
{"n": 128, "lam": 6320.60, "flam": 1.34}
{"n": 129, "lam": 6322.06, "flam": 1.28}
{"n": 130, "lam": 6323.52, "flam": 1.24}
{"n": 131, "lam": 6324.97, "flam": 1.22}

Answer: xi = 6181.00 Angstrom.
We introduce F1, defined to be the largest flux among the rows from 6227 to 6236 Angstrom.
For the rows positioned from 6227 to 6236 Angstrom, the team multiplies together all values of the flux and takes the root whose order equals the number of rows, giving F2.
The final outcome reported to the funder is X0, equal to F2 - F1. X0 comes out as -0.05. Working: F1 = 1.19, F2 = 1.14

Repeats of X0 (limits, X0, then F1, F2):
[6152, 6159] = -0.02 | 1.09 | 1.07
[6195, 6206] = -0.07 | 1.1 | 1.03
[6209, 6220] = -0.02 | 1.14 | 1.12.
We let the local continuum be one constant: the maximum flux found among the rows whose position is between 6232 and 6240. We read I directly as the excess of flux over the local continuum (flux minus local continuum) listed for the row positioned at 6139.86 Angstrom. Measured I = -0.14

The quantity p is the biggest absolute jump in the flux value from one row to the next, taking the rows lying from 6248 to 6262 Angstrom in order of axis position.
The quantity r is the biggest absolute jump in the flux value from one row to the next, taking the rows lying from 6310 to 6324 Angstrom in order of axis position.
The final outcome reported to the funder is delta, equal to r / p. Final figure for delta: 1.20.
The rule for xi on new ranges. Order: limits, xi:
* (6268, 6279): 6277.09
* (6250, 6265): 6264.10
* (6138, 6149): 6148.35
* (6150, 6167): 6166.78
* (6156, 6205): 6203.81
